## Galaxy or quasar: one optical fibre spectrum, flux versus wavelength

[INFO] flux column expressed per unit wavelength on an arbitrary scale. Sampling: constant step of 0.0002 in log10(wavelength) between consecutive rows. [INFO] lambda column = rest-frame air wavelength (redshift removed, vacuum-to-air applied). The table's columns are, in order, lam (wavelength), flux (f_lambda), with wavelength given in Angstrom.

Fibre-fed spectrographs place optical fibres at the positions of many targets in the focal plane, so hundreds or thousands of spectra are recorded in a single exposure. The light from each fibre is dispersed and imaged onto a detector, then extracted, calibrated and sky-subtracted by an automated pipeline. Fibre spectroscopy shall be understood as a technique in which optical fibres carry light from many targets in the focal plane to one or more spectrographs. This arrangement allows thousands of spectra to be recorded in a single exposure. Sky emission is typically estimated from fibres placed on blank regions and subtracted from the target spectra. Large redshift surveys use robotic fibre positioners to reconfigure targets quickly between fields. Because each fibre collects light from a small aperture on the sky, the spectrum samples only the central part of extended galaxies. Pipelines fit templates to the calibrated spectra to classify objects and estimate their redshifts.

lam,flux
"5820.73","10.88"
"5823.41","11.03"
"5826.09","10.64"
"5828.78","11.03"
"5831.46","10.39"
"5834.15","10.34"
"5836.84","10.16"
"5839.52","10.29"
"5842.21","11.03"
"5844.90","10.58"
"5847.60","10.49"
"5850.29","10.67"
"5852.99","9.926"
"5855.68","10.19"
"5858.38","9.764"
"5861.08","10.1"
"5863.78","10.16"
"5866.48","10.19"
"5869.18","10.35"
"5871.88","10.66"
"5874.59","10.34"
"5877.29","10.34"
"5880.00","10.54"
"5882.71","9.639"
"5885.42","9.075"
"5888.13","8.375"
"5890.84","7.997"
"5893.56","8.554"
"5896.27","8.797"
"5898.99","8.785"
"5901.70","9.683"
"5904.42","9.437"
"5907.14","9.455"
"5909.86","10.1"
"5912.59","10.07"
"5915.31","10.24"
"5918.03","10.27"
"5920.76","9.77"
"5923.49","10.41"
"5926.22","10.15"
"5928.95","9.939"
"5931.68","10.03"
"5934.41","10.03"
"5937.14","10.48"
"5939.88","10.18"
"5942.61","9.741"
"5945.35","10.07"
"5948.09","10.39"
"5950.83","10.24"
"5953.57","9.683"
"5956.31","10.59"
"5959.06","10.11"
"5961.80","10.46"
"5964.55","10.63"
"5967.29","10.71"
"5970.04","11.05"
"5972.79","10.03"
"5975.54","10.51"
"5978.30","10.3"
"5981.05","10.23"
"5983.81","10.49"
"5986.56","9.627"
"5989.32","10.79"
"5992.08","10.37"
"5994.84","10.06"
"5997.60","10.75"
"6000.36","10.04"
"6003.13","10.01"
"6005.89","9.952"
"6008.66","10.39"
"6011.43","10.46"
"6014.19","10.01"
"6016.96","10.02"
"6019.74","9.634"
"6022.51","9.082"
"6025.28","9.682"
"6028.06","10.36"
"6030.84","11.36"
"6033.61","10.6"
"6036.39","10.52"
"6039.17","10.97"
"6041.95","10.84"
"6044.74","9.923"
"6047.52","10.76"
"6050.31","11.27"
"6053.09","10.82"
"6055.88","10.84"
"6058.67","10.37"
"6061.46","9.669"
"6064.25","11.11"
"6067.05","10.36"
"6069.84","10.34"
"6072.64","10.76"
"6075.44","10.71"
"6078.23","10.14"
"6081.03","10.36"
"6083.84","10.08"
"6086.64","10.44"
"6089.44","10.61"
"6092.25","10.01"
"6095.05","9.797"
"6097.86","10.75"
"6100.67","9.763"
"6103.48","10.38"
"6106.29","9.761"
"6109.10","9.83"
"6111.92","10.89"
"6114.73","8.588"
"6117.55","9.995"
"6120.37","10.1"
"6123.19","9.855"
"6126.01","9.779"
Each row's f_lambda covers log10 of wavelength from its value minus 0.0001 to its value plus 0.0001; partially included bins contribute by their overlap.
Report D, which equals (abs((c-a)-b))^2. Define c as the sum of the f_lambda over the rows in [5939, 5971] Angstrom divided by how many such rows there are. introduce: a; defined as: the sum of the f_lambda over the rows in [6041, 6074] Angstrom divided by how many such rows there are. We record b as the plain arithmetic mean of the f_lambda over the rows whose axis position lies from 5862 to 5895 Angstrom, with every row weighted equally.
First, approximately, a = 10.6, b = 9.7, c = 10.3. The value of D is 99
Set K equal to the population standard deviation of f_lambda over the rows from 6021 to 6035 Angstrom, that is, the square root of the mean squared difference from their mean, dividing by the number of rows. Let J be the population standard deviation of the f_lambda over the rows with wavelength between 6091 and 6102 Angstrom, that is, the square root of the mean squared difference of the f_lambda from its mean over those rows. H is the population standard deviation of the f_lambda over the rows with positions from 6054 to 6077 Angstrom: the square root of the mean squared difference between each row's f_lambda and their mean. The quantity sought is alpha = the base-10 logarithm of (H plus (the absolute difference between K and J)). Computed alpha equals -0.10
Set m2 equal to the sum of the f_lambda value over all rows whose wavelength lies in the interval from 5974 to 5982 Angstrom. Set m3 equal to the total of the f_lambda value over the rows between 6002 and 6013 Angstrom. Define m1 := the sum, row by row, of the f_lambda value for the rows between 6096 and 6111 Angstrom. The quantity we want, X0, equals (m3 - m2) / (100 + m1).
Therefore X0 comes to 0.065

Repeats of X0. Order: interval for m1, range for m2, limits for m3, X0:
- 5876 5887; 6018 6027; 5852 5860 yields 0.011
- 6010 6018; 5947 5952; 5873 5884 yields 0.155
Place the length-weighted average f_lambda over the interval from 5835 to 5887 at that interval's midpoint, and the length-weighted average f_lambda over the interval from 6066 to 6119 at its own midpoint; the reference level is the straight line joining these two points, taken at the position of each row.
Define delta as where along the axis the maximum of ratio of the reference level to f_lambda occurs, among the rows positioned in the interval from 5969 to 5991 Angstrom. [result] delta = 5986.56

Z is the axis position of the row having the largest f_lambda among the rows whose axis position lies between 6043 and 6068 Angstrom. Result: 6050.31 Angstrom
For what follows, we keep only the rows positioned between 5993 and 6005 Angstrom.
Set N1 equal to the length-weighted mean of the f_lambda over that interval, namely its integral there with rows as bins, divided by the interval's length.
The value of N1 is 10.2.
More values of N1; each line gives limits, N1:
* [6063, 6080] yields 10.6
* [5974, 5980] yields 10.4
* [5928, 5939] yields 10.1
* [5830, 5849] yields 10.5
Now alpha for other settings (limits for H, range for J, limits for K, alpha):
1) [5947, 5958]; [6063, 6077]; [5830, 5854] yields -0.46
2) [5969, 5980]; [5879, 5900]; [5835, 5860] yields -0.12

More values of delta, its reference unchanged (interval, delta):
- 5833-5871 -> 5858.38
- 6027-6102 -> 6061.46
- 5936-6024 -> 6022.51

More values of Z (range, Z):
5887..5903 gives 5901.70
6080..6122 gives 6111.92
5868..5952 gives 5871.88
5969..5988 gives 5970.04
